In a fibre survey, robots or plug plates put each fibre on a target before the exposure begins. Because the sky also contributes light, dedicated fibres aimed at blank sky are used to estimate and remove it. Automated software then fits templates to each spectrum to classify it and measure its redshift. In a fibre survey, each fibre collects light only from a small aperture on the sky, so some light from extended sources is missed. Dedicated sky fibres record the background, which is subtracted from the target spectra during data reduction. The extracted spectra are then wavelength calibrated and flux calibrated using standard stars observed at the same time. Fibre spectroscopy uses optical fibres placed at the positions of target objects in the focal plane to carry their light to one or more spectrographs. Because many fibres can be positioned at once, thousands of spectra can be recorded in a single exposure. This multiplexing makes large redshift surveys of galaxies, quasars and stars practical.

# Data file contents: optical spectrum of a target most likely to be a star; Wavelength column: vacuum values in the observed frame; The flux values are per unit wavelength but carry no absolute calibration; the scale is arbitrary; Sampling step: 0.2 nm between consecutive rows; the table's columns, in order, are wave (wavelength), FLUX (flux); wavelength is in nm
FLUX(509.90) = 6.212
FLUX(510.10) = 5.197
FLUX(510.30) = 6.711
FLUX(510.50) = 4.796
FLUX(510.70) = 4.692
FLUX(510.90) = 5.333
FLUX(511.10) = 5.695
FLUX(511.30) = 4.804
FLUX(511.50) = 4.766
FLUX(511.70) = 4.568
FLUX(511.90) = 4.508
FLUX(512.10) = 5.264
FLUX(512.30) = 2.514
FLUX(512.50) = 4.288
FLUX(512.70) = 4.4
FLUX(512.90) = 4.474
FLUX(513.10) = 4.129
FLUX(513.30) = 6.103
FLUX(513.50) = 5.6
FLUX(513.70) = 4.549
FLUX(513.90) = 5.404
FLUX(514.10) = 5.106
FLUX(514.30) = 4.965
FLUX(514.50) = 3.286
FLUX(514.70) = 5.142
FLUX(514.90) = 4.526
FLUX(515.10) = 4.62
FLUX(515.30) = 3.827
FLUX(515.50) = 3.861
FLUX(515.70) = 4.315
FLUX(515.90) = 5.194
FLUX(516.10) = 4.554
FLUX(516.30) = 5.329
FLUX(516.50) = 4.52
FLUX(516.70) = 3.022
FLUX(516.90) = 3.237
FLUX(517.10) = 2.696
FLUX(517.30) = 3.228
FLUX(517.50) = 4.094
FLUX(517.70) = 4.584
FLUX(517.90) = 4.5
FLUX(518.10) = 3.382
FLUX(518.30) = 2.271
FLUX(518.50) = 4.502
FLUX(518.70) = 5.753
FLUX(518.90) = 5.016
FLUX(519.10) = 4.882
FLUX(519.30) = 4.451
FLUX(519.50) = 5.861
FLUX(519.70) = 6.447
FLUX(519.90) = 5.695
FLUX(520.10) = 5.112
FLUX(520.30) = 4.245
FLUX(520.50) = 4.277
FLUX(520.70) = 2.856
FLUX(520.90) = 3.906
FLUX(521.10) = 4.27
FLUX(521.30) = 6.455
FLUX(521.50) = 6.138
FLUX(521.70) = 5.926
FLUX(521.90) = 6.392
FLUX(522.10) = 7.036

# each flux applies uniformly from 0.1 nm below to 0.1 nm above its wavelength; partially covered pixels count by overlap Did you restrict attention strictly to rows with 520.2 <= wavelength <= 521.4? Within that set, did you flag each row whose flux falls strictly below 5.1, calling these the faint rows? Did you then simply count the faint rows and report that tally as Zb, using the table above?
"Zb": 5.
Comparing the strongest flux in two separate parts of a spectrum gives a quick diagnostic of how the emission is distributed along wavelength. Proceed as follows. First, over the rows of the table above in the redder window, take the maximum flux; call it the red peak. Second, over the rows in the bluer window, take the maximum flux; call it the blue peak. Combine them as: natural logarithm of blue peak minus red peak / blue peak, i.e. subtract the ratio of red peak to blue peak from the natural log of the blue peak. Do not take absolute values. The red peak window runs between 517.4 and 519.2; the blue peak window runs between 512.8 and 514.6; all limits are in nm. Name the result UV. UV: 0.866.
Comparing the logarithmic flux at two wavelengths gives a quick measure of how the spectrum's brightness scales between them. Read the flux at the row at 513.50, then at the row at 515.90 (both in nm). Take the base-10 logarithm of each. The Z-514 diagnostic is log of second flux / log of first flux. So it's 0.96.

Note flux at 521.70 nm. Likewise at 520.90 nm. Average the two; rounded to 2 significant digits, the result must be 4.9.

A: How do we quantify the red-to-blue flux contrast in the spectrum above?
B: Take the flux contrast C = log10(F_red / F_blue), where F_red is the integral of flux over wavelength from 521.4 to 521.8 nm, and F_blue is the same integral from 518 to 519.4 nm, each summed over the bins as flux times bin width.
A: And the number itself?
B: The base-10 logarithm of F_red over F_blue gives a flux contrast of -0.40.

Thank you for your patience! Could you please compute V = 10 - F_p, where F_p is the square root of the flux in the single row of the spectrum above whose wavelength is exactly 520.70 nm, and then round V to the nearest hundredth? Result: 8.31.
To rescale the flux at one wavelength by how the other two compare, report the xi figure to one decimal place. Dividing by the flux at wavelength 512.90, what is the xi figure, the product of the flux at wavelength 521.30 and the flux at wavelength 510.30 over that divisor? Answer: 9.7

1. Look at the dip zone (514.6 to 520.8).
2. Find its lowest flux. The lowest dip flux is 2.271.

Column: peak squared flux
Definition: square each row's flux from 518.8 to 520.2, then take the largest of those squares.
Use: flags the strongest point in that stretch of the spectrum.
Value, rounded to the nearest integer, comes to 42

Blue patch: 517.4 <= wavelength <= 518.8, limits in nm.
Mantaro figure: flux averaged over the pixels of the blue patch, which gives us 4.16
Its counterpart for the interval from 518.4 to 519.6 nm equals 5.08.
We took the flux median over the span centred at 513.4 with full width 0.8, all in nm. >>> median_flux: 5.07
